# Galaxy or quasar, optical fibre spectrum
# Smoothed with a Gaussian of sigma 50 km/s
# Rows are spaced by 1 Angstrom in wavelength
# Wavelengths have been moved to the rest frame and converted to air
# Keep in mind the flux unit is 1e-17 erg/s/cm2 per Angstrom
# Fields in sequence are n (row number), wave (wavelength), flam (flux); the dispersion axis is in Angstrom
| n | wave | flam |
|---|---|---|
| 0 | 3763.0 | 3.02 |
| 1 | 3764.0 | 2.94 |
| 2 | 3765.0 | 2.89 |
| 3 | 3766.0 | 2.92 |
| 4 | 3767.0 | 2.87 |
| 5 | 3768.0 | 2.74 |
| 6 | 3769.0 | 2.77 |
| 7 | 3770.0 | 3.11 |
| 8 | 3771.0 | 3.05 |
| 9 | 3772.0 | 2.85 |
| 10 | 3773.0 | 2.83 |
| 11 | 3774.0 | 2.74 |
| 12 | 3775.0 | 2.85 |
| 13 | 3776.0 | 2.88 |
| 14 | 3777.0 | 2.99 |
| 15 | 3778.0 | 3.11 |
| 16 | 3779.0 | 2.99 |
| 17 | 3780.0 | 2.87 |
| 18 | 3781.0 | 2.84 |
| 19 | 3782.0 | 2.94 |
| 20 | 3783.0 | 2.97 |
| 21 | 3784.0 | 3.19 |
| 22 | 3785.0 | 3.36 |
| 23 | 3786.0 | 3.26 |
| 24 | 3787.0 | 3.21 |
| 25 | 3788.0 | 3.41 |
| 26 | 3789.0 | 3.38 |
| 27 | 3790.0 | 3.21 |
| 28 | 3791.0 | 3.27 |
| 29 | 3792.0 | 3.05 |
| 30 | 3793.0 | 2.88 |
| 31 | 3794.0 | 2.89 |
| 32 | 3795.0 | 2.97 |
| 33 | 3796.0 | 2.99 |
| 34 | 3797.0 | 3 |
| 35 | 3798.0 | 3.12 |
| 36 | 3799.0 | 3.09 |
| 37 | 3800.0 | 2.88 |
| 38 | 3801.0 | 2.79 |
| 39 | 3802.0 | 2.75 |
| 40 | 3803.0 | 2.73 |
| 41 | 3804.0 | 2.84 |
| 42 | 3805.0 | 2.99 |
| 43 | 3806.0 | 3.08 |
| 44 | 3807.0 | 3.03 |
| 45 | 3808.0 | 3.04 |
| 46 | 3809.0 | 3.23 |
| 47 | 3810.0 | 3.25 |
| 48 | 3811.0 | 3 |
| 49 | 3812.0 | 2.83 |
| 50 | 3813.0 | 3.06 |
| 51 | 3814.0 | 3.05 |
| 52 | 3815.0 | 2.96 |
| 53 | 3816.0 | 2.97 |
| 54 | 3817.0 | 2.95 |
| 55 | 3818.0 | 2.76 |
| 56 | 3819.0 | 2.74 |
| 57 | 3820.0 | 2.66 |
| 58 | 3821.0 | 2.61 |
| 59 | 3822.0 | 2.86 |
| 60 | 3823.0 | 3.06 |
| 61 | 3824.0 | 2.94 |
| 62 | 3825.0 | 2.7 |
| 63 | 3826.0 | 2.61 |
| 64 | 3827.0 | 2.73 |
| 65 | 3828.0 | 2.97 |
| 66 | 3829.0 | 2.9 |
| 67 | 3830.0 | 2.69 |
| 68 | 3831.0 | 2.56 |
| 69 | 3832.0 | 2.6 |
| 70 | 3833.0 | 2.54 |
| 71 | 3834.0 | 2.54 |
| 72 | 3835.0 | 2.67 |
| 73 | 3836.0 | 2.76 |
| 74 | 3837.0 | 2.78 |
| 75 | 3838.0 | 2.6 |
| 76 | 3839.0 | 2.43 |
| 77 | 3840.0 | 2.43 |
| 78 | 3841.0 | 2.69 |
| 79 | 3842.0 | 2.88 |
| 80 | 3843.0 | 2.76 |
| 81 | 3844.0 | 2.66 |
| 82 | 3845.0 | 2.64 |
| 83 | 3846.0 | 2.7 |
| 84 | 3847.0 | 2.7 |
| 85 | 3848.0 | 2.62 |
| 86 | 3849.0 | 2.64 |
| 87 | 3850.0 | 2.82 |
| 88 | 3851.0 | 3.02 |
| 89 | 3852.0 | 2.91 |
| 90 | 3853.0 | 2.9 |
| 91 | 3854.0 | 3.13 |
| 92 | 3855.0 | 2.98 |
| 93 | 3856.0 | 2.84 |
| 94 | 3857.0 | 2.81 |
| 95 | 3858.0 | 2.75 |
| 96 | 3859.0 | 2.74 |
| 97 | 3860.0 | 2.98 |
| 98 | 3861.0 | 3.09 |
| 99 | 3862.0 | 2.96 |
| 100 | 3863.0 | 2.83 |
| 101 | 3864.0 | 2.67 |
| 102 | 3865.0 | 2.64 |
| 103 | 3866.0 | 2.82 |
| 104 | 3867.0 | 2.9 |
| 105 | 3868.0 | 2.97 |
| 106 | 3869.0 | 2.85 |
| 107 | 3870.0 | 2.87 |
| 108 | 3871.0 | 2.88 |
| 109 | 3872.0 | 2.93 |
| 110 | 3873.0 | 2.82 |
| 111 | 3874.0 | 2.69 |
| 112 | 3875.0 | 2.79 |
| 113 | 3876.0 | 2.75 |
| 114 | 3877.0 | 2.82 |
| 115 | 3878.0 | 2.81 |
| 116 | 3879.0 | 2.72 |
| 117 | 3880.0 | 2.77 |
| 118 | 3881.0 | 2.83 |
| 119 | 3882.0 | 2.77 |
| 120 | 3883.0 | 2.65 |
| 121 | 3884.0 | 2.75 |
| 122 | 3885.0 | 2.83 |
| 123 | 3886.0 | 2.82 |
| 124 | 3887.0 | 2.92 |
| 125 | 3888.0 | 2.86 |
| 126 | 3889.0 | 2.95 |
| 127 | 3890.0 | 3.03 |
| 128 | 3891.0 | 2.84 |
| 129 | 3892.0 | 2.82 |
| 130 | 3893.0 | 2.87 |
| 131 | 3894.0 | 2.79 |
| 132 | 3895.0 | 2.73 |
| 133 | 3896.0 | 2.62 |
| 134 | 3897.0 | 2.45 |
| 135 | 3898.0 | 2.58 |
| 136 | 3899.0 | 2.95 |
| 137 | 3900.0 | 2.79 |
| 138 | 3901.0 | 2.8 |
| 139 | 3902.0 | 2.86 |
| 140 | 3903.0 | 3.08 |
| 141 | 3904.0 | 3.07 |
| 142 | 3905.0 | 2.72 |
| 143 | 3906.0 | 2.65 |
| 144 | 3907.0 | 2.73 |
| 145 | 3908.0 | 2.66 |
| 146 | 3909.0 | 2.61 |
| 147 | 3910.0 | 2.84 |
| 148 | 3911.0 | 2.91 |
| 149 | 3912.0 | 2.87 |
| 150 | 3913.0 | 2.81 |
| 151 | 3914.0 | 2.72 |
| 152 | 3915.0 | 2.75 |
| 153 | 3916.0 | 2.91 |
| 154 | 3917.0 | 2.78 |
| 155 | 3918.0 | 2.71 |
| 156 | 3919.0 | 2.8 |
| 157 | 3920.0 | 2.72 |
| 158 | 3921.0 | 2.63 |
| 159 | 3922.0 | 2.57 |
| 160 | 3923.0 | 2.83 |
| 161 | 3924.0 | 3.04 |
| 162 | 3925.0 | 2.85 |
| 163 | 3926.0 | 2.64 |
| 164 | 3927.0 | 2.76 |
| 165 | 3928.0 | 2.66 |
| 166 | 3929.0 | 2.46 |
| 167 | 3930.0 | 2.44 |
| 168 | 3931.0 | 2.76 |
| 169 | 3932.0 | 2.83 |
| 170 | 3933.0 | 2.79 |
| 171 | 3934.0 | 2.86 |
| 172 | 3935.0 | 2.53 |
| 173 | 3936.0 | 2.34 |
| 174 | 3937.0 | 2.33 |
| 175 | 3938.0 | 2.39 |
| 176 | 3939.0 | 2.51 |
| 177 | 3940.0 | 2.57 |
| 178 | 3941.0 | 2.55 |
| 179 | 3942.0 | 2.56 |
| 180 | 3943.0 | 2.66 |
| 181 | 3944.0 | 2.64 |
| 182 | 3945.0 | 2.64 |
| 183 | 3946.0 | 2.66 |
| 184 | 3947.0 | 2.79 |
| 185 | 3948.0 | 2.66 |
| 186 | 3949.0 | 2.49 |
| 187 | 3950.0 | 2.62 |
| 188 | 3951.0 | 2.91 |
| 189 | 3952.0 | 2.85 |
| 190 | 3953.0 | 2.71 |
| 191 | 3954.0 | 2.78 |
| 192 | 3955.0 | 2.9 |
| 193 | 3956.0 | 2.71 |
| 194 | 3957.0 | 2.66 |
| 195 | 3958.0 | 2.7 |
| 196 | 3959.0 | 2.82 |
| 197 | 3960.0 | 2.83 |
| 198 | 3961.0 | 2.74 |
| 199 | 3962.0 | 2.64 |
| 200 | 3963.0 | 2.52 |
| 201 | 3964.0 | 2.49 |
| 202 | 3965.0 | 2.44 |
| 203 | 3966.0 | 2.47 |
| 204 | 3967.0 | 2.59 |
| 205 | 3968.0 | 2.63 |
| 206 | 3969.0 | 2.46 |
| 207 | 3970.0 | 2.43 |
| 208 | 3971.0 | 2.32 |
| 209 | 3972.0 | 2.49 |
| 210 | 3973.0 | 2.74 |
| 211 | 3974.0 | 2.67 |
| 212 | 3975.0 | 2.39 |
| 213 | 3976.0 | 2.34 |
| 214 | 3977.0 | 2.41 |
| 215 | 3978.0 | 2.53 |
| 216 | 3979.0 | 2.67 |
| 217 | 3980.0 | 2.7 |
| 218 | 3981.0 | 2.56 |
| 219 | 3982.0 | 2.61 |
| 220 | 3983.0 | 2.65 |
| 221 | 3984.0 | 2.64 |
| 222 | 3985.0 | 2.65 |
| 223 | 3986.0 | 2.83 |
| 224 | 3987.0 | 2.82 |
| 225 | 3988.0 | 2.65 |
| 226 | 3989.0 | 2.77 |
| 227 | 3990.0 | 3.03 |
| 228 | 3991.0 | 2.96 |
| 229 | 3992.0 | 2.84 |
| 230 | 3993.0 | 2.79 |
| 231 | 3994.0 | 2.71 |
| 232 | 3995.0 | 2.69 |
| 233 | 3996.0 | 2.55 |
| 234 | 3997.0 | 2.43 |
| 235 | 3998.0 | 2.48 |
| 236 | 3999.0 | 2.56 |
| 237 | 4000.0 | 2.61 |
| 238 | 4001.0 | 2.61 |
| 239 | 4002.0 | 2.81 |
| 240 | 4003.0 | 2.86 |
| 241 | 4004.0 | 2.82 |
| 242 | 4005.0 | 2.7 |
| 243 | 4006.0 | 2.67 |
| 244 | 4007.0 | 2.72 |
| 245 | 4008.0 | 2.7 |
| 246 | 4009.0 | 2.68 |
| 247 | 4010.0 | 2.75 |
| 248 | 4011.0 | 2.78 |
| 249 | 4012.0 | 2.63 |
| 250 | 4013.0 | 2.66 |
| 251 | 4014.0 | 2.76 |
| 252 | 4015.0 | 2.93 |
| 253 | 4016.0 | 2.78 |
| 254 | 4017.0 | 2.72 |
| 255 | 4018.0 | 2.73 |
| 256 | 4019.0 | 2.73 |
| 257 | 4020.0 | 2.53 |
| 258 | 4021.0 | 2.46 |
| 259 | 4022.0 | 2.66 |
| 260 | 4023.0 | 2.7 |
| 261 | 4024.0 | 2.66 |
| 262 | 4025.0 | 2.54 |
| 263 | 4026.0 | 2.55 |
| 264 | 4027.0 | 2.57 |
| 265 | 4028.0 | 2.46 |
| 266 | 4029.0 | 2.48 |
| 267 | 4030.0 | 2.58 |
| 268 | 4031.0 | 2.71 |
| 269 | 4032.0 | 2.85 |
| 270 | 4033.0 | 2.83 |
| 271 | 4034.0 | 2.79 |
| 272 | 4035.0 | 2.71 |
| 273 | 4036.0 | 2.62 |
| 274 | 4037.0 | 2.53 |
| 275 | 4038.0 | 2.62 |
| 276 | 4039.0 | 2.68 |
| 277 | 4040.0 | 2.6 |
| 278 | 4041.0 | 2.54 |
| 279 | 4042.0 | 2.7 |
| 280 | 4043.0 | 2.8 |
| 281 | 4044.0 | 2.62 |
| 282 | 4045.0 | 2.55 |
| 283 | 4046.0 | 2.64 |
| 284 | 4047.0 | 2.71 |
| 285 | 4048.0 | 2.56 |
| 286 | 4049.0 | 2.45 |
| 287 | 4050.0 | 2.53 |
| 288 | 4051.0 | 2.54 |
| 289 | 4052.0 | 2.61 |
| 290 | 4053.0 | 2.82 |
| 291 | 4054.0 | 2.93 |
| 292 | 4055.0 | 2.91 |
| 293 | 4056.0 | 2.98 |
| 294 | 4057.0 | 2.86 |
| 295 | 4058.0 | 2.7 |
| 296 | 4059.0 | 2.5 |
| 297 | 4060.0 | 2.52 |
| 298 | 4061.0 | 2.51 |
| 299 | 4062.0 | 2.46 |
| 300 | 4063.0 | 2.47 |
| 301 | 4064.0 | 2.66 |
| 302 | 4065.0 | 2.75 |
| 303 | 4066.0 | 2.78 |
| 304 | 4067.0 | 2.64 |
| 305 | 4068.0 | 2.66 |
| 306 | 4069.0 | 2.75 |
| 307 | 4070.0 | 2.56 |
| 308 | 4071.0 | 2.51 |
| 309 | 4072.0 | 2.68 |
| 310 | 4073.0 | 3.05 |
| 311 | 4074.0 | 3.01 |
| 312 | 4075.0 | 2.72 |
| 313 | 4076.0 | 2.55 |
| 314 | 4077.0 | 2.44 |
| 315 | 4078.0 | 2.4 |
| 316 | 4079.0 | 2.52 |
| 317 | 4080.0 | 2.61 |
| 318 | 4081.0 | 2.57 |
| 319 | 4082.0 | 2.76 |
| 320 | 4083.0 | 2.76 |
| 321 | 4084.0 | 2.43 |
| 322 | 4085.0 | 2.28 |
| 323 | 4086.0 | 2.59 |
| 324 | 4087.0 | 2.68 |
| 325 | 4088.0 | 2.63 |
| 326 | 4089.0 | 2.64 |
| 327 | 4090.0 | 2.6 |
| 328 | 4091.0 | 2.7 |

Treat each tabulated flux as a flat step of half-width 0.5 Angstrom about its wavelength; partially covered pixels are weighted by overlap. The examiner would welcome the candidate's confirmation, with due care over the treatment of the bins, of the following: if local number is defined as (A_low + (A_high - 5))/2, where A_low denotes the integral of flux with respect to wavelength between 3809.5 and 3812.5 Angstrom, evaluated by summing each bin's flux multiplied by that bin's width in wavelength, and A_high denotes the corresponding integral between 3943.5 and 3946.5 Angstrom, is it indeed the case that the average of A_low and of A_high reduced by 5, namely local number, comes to 6.01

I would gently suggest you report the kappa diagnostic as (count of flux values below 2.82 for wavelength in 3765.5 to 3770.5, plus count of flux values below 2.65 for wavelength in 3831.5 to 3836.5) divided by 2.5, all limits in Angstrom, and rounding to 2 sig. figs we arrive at 2.0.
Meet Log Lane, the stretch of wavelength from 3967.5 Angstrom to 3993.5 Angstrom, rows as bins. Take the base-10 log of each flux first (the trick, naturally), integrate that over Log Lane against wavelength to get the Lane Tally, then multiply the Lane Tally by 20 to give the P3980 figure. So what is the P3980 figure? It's 219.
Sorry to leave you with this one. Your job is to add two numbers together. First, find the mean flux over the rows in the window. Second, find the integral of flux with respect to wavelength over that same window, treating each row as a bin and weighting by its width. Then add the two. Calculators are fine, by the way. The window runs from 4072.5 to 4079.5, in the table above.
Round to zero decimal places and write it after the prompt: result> 21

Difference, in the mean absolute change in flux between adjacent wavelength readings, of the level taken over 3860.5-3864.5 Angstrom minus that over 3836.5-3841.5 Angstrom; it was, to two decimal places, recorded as -0.01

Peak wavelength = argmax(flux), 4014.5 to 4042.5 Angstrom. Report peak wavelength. 4015.0 Angstrom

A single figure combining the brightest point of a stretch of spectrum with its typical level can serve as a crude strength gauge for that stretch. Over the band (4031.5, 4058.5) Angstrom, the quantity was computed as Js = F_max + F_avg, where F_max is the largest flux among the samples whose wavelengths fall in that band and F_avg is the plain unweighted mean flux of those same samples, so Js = 5.67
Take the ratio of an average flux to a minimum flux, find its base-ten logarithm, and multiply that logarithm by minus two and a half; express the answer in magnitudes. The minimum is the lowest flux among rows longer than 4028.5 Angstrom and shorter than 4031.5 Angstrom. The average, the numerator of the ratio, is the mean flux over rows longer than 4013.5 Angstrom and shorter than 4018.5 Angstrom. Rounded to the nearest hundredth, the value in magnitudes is -0.13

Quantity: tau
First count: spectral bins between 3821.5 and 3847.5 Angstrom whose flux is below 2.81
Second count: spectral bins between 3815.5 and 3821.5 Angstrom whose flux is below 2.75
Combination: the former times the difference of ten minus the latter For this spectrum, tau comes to 140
